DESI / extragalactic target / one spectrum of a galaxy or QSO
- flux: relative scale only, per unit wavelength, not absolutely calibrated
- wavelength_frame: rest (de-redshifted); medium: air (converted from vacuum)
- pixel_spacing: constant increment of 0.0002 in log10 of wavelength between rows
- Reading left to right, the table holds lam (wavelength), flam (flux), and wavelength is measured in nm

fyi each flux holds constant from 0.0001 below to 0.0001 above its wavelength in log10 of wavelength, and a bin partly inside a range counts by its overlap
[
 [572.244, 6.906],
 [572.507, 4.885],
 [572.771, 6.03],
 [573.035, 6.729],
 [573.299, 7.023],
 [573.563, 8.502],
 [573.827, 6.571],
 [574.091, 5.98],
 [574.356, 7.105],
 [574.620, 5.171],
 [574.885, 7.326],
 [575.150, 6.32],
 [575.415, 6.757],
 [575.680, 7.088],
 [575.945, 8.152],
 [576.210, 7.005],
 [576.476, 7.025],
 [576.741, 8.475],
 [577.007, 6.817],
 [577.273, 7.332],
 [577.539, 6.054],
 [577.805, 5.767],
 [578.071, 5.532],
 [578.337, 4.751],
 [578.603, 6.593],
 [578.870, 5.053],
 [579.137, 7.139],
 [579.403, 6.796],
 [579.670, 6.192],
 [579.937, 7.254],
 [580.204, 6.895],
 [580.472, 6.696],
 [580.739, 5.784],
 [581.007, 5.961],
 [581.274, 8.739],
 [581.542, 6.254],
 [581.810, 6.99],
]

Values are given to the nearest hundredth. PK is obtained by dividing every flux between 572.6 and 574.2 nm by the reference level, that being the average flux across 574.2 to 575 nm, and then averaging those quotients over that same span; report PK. 1.04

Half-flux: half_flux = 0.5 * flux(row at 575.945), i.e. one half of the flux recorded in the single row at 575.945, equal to 4.08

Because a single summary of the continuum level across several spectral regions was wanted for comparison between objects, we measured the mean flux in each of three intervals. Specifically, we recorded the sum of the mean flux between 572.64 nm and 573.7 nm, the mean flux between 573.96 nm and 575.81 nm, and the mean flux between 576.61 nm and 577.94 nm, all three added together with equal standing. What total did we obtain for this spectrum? 20.5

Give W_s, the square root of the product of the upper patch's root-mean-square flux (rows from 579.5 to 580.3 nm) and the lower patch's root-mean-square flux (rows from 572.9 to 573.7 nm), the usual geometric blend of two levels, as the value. 7.1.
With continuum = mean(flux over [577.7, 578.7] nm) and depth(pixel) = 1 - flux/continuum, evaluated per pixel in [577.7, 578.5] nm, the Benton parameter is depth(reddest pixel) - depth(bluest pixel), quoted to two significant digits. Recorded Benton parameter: 0.18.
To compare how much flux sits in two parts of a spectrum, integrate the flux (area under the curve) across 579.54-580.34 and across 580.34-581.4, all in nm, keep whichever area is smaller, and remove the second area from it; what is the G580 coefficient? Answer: -1.8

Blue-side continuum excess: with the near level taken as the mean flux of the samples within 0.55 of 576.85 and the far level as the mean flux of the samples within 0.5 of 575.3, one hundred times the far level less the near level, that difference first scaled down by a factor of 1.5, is -36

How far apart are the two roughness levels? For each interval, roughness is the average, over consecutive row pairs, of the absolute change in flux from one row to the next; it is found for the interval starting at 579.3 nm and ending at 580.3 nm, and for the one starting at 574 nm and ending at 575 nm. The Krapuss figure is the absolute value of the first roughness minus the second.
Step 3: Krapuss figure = 1.1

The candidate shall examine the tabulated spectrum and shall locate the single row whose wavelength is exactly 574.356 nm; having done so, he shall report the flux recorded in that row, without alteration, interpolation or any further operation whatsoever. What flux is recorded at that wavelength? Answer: 7.105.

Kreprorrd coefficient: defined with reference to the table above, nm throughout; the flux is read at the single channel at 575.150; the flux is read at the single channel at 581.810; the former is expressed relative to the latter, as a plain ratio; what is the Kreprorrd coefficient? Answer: 0.90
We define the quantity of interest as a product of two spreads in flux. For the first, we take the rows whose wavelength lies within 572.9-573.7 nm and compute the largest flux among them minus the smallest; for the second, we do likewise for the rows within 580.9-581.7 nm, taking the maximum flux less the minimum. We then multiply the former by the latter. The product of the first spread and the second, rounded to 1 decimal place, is 4.9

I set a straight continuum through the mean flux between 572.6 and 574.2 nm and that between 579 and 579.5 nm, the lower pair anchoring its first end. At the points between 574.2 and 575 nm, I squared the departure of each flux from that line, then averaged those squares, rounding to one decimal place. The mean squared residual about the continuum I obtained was 1.0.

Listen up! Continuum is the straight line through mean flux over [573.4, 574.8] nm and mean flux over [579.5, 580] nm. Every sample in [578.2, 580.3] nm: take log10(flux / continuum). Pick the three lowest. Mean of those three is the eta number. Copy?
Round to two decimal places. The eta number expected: -0.10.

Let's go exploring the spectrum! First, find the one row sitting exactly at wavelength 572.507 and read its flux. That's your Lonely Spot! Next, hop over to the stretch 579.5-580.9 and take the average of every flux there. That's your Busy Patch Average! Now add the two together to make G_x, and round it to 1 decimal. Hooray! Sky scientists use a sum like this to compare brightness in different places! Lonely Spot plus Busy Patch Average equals 11.4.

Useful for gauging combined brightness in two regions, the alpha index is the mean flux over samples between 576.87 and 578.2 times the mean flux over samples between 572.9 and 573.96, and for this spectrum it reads 45.4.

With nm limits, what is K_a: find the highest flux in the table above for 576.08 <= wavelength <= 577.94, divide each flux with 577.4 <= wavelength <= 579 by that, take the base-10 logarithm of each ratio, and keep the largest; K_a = -0.11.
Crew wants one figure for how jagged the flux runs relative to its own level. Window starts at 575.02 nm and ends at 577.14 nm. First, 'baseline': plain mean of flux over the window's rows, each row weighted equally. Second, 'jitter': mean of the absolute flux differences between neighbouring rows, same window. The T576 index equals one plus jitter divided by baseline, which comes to 1.12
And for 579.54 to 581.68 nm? 1.17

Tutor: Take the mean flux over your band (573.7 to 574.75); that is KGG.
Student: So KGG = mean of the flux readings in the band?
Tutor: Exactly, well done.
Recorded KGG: 6.2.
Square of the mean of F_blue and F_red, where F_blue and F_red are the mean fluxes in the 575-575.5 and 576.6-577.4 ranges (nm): 49.6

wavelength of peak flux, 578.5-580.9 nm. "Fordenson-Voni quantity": 579.937 nm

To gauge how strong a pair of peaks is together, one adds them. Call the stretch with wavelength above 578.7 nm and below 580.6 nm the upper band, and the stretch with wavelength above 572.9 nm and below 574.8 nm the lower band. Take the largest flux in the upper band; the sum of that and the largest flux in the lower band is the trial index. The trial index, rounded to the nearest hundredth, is 15.76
